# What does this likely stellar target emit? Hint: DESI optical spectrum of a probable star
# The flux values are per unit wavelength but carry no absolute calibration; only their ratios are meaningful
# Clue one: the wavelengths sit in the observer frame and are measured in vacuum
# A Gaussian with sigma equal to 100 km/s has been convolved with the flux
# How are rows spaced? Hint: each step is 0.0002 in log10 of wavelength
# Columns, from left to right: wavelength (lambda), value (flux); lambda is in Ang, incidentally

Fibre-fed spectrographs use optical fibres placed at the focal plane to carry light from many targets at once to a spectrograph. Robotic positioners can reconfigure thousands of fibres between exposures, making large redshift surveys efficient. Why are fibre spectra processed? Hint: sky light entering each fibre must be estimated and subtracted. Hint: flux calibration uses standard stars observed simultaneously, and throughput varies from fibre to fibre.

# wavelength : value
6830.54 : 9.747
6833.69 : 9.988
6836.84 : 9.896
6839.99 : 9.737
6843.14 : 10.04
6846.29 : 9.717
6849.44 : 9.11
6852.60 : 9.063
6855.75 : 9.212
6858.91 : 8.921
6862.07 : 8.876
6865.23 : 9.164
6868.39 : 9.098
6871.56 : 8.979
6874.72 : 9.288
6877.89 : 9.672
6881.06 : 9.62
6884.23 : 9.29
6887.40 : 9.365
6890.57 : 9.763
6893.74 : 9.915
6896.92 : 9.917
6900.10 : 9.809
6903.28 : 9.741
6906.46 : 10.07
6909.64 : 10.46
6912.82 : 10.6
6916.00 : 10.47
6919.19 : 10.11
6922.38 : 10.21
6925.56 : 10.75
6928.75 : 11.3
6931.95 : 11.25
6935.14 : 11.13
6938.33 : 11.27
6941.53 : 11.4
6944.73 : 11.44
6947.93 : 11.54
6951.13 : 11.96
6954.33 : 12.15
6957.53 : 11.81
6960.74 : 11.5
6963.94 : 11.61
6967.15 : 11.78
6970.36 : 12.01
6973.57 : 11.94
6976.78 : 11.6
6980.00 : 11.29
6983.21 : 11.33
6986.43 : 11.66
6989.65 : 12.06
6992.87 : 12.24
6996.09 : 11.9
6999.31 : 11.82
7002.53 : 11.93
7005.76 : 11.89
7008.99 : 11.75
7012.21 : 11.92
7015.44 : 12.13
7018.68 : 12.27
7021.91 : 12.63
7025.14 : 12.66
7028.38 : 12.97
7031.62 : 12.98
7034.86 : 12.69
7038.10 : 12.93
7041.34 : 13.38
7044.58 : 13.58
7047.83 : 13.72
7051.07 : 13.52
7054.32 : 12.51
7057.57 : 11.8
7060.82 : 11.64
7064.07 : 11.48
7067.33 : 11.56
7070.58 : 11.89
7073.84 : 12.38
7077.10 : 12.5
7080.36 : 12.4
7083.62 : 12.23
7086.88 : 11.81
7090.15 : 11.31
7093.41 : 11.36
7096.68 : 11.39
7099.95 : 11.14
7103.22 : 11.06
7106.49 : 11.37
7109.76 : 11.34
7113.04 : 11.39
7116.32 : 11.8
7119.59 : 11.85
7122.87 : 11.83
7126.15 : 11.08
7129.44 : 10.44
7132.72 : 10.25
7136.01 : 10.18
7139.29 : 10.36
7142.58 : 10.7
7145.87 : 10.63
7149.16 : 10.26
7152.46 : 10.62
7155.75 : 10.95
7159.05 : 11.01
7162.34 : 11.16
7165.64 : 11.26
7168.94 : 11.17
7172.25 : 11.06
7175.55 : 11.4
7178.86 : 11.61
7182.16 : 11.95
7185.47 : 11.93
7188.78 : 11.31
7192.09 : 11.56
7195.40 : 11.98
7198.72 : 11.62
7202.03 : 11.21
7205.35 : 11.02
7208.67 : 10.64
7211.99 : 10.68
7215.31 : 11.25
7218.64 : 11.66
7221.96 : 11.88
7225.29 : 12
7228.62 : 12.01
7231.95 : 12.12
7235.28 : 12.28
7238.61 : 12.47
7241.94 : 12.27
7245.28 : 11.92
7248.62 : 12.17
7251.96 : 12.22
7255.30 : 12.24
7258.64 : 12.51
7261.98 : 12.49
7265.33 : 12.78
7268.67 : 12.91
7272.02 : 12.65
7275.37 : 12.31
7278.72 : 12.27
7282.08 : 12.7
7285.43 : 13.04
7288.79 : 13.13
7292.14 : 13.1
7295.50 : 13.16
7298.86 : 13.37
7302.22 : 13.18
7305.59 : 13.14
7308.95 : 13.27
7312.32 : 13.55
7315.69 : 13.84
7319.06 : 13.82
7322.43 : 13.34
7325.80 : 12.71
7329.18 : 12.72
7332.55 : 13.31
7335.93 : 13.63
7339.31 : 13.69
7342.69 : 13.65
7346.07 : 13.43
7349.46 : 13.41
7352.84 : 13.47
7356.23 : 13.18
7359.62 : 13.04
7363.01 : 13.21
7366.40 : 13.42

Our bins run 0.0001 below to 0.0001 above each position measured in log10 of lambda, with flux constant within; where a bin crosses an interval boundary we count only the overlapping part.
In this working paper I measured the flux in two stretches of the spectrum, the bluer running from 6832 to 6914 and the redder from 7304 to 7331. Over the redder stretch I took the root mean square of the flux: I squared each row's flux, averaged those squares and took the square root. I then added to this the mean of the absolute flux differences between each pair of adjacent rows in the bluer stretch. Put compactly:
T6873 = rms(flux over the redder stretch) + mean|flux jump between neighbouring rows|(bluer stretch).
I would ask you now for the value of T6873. 13.5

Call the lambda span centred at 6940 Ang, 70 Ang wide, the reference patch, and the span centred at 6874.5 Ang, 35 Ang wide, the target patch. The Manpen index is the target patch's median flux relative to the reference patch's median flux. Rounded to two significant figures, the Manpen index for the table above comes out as 0.82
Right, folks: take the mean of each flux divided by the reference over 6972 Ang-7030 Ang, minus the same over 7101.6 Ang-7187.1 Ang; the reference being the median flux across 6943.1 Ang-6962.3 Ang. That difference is 0.08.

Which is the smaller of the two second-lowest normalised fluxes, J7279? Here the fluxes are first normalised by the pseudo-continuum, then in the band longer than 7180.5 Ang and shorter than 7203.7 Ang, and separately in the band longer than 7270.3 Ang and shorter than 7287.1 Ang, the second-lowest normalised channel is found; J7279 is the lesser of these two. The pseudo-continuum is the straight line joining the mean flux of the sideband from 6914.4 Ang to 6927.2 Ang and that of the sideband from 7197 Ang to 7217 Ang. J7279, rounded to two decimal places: 1.03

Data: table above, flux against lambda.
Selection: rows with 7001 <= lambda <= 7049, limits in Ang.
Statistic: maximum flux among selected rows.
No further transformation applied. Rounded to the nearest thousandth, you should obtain 13.720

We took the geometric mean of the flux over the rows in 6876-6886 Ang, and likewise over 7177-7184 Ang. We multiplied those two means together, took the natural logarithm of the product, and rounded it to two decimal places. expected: 4.72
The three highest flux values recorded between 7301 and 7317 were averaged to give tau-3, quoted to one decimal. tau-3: 13.6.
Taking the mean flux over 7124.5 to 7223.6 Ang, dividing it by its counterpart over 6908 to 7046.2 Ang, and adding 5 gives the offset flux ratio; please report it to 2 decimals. 5.94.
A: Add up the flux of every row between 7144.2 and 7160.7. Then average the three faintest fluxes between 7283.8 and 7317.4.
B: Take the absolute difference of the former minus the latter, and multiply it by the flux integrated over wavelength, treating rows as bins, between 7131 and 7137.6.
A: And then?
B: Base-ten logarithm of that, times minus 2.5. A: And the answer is -8.6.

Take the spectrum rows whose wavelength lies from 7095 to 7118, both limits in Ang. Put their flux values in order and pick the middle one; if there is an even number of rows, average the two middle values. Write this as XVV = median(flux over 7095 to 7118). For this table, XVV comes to 11.4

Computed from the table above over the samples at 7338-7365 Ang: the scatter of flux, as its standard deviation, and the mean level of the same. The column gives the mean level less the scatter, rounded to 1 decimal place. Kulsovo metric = 13.2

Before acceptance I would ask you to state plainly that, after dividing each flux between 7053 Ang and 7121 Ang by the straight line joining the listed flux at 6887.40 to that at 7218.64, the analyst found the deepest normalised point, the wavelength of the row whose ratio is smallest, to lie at 7103.22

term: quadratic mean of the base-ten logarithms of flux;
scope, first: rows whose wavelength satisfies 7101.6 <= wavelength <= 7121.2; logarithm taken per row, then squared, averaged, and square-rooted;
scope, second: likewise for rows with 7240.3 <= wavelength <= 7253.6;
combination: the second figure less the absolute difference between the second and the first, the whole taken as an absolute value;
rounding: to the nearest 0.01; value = 1.06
